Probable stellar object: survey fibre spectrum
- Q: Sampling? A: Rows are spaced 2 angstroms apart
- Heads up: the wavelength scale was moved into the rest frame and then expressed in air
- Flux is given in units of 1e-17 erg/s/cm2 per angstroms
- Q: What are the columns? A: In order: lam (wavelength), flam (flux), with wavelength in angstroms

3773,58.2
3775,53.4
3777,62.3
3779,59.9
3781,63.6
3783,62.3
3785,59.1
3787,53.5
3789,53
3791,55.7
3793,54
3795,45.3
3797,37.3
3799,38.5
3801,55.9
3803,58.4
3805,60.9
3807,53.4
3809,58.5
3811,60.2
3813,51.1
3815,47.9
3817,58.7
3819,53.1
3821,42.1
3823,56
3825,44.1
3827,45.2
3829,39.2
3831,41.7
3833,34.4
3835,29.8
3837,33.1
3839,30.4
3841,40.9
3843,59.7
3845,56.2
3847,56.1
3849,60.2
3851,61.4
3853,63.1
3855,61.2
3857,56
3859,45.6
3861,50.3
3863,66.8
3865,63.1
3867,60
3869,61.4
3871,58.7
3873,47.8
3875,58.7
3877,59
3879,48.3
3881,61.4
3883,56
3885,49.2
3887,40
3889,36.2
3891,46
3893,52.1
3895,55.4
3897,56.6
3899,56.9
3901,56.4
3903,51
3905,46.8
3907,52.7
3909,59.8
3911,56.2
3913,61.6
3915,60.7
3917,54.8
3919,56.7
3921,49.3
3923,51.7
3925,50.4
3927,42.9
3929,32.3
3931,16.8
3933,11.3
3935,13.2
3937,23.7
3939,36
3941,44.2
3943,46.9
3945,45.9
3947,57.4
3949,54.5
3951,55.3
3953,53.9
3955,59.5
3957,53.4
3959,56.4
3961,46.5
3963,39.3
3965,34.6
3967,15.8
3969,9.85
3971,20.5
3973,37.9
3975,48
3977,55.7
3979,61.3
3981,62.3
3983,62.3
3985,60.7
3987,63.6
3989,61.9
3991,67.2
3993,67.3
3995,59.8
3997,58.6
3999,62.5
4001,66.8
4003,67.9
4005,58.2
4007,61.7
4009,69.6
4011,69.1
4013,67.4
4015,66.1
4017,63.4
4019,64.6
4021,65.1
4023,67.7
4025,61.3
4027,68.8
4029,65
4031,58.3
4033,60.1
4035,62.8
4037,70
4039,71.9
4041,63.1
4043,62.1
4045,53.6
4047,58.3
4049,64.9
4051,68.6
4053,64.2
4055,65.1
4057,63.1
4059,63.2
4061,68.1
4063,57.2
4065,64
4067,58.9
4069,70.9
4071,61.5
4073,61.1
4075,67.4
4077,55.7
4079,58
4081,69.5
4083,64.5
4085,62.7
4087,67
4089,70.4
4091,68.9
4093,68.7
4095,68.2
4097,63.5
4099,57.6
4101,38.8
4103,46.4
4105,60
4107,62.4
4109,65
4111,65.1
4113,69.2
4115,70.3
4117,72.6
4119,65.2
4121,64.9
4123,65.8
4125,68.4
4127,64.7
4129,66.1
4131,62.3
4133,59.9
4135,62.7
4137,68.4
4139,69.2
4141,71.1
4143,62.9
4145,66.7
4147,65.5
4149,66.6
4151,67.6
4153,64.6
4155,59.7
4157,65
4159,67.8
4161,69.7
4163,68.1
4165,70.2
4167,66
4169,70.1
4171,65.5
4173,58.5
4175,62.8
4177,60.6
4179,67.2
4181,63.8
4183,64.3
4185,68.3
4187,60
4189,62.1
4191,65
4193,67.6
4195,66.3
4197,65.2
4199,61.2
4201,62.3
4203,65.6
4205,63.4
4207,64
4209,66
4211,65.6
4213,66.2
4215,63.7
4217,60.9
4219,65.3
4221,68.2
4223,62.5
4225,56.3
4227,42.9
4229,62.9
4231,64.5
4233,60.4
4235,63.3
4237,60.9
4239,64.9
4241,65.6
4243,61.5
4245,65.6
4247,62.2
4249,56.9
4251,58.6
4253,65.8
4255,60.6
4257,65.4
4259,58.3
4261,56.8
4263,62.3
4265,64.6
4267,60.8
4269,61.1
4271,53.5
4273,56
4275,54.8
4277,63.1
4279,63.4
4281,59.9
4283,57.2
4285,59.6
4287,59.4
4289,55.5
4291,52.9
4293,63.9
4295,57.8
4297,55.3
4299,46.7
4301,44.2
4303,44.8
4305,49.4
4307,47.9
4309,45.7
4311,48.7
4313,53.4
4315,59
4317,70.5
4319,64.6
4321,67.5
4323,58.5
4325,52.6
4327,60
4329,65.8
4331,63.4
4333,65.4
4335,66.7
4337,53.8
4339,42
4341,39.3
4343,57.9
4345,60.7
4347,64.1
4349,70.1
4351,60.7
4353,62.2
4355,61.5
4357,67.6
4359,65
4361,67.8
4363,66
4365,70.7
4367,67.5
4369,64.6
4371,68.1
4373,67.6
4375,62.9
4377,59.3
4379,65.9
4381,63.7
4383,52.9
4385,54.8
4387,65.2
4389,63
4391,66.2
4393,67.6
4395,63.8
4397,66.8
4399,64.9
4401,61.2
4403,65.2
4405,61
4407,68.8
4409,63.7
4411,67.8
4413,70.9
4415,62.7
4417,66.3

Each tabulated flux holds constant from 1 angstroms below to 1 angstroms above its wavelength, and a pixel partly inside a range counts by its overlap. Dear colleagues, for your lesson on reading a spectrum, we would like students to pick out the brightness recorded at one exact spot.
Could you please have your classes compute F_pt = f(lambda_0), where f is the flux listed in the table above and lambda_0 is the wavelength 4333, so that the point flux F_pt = 65.4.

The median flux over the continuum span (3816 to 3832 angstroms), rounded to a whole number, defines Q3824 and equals 45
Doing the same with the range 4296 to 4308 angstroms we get 47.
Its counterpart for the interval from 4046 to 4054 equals 65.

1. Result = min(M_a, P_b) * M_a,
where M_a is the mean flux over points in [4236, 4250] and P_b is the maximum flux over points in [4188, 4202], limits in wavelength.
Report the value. 3908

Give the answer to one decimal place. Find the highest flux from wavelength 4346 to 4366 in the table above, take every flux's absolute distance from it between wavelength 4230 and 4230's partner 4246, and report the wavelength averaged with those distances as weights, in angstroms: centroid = 4237.6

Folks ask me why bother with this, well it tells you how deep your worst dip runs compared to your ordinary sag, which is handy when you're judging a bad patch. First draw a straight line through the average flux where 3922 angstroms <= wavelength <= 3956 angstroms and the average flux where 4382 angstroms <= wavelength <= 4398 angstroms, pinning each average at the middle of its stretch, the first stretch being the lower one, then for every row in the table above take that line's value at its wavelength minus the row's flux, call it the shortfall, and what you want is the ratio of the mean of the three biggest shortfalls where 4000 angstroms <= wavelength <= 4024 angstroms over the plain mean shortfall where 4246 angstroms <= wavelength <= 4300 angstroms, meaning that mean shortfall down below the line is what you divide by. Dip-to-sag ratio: 8.2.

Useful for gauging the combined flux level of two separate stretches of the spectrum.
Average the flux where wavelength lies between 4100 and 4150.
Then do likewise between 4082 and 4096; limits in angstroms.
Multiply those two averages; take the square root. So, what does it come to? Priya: 66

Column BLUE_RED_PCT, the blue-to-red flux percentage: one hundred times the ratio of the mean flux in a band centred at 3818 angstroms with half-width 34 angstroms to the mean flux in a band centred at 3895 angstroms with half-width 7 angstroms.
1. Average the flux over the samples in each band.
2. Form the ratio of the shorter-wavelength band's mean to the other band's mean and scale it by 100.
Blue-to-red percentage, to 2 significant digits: 96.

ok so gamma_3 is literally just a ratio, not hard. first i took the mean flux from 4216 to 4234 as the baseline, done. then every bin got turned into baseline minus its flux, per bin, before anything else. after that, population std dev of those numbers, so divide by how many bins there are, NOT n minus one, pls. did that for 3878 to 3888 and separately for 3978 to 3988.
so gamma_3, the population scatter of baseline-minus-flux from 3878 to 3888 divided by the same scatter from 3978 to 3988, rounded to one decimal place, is 7.3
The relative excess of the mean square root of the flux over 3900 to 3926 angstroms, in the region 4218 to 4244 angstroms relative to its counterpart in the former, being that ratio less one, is 0.06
